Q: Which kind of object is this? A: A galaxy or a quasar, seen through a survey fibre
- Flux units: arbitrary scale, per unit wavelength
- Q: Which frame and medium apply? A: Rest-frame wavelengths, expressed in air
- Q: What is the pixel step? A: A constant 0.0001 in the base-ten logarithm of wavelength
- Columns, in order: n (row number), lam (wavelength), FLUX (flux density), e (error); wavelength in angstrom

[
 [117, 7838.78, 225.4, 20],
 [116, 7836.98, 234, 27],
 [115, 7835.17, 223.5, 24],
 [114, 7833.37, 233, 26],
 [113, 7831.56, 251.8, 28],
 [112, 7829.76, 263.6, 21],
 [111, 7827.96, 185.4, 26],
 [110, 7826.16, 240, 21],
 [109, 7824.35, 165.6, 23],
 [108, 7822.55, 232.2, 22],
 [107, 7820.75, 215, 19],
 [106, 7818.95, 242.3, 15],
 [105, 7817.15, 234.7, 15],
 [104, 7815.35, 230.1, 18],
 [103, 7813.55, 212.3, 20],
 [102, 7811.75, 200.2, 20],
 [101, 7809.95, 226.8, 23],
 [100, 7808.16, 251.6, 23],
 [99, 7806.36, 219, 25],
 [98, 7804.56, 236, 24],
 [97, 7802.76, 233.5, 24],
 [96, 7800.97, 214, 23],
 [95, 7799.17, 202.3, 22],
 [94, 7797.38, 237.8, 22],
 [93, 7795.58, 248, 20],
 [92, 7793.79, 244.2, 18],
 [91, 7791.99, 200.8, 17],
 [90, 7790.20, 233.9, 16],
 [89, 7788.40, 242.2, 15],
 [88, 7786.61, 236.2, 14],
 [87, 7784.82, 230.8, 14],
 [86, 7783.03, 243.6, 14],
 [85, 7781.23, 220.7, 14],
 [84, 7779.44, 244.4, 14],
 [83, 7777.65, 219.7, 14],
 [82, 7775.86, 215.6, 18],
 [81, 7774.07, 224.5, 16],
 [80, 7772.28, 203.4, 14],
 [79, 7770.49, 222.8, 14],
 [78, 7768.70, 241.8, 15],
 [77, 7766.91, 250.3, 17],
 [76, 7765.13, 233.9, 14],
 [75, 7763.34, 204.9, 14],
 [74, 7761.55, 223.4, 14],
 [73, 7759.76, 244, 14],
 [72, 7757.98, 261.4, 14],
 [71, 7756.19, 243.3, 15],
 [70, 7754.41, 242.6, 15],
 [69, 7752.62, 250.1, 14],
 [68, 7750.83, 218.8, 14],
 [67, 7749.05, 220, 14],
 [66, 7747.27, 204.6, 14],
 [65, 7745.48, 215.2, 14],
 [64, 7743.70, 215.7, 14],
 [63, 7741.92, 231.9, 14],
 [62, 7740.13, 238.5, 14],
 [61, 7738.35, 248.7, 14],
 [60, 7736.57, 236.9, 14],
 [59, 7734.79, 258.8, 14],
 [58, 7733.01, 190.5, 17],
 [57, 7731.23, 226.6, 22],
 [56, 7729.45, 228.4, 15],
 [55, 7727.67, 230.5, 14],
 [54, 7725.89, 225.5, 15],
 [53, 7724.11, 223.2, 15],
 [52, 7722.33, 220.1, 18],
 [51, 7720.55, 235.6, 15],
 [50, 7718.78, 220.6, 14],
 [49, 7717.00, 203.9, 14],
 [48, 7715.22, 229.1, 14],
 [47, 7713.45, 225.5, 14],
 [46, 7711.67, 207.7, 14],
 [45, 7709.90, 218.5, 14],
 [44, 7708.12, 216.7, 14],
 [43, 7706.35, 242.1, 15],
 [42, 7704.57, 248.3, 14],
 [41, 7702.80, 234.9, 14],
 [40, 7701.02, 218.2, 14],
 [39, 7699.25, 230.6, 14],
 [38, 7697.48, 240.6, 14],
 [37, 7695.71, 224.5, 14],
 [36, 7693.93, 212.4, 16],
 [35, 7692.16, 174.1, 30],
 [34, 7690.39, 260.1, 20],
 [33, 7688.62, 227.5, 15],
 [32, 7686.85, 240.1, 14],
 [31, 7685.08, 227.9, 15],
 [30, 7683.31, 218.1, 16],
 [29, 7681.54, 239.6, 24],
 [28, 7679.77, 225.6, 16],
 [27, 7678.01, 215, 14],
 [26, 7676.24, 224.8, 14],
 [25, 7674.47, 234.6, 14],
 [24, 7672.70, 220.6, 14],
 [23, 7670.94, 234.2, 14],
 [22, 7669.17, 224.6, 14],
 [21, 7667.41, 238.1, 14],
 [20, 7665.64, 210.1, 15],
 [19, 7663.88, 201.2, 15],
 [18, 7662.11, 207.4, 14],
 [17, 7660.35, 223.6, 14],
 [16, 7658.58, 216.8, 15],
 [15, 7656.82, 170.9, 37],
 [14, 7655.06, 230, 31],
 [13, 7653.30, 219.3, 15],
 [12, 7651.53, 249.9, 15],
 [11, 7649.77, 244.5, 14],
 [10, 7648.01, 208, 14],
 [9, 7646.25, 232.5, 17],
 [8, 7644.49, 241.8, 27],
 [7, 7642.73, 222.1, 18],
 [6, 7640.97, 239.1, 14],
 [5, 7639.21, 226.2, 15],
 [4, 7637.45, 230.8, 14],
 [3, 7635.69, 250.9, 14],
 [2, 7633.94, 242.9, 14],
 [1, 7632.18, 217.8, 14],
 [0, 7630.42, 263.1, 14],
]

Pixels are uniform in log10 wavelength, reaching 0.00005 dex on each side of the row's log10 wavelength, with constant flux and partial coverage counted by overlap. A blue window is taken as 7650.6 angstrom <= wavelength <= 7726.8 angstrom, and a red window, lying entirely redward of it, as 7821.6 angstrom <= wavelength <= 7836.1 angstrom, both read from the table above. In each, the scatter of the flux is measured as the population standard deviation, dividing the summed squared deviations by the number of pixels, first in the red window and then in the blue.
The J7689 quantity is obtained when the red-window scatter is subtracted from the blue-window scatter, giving -14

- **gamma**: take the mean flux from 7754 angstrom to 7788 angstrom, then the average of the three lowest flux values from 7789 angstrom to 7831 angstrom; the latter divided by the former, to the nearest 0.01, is 0.79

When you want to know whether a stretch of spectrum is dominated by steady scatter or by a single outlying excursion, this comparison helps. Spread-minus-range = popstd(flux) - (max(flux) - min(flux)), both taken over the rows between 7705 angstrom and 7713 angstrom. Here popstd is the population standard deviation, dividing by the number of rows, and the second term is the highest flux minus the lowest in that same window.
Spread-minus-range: -22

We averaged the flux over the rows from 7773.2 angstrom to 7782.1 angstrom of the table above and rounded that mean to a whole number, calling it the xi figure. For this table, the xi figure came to 225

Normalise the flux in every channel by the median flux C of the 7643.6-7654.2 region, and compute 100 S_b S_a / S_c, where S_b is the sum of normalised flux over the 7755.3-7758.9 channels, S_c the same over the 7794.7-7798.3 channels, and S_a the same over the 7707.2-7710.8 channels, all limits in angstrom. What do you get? 191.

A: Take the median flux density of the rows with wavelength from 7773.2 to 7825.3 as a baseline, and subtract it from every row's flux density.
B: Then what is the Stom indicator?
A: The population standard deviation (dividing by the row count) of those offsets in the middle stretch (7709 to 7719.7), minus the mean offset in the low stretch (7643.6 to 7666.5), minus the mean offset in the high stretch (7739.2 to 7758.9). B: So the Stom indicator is 20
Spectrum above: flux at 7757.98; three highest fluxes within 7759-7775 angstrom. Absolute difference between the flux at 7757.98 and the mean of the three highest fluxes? 16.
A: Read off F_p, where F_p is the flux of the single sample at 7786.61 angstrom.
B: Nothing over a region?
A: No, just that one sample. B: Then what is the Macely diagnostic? 236.2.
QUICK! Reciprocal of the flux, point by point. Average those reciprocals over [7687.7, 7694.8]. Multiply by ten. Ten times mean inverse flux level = 0.047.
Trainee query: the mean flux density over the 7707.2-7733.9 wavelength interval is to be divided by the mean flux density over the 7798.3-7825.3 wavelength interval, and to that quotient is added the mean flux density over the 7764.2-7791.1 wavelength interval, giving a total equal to 232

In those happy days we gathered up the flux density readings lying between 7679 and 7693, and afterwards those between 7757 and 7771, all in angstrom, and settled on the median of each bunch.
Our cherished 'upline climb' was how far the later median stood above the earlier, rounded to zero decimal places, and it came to 10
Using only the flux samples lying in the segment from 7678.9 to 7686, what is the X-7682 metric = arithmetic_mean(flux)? 228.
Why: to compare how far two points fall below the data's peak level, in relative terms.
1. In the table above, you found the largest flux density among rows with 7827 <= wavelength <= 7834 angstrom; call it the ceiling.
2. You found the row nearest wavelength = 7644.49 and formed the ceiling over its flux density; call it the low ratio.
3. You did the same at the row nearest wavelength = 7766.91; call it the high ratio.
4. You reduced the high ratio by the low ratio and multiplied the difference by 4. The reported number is -0.15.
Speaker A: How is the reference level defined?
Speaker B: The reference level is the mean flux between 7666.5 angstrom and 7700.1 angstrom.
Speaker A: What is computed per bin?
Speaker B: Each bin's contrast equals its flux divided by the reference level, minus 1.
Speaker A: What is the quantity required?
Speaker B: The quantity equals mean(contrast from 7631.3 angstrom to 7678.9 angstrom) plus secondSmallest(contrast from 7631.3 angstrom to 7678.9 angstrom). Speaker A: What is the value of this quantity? -0.122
